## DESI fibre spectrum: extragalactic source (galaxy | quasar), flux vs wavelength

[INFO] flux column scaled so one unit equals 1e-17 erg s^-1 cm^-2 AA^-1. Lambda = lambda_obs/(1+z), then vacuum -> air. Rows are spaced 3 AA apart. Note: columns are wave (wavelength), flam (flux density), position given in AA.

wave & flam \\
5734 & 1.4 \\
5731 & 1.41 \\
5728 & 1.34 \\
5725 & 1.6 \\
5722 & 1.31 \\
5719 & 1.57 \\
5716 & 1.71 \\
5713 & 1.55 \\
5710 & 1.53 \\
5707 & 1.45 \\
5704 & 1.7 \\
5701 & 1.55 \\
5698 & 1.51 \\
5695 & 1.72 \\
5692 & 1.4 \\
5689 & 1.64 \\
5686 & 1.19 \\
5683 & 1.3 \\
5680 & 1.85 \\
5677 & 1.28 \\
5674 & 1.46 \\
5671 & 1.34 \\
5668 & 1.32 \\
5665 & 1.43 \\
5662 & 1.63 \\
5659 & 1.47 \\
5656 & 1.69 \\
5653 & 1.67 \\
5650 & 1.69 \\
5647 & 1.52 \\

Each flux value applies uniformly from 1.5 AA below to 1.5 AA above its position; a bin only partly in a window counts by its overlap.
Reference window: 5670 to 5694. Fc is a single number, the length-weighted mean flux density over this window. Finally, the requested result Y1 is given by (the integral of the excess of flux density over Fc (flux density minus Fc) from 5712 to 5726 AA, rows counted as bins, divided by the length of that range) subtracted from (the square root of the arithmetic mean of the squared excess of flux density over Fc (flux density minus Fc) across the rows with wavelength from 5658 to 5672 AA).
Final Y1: 0.01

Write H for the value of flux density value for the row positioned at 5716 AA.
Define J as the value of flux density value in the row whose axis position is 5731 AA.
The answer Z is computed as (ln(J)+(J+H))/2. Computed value 1.73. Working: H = 1.71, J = 1.41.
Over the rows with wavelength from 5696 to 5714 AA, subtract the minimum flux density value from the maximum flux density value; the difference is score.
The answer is 0.25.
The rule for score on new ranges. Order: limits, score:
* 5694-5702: 0.21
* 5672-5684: 0.57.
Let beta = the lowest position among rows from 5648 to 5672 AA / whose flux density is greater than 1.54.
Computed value 5650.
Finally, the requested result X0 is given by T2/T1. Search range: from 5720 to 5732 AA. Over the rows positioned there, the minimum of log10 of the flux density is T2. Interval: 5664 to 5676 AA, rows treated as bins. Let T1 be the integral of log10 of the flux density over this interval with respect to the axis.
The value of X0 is 0.070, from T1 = 1.68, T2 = 0.117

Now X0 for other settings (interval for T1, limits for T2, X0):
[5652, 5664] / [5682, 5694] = 0.031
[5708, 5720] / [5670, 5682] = 0.045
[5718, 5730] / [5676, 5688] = 0.040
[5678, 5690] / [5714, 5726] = 0.060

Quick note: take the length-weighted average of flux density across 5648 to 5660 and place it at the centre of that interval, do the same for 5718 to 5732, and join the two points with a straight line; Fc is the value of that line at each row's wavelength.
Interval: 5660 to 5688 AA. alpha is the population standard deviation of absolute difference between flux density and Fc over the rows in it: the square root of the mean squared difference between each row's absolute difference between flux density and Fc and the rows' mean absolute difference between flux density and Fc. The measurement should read 0.098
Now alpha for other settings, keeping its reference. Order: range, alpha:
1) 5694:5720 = 0.081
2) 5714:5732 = 0.068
